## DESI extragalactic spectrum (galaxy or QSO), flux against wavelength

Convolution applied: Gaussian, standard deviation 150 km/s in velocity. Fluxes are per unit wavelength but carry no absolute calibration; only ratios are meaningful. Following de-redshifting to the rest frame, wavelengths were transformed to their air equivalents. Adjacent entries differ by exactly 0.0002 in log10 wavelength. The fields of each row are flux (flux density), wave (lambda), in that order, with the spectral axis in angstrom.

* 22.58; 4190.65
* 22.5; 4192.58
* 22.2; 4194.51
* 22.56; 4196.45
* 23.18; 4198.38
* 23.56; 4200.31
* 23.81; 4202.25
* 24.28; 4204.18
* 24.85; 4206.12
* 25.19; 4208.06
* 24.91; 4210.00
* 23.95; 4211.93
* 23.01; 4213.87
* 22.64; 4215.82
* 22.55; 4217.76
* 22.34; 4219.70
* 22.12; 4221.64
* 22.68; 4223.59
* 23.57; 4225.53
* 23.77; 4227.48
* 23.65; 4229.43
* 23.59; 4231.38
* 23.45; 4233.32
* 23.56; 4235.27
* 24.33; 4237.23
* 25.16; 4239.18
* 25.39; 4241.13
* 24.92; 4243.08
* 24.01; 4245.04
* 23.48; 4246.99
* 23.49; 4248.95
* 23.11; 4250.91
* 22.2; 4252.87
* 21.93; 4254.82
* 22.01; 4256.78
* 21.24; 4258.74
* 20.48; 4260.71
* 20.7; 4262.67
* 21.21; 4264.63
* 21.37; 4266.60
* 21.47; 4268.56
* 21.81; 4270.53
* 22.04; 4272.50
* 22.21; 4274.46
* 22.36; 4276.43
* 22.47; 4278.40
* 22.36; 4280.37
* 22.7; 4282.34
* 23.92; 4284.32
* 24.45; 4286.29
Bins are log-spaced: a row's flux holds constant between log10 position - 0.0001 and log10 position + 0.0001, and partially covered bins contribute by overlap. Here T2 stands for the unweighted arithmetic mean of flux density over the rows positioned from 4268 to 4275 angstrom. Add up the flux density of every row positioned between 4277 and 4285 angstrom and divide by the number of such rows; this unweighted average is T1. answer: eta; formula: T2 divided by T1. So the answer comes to 0.96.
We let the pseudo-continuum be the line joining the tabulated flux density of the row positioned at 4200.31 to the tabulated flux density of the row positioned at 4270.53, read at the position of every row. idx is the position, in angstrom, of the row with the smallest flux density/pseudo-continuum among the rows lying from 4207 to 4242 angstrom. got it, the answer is 4221.64 angstrom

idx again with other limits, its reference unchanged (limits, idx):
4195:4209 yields 4196.45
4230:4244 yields 4233.32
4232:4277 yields 4260.71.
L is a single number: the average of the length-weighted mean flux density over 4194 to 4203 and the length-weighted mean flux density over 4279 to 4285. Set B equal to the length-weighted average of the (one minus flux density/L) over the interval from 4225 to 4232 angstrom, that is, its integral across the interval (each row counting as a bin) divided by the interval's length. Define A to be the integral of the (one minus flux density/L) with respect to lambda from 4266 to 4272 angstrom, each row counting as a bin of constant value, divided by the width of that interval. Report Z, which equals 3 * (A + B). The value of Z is 0.09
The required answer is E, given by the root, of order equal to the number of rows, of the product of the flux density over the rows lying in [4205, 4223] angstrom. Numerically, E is 23.5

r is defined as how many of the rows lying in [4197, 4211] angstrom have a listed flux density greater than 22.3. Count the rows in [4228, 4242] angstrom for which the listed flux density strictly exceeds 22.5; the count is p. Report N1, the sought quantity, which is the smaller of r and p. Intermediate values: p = 7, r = 7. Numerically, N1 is 7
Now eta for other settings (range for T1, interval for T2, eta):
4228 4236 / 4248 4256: 0.96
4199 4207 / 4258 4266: 0.87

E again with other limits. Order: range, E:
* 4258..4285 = 21.9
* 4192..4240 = 23.5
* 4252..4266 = 21.4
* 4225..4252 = 24.0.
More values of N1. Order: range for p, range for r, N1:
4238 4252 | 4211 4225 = 6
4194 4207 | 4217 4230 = 6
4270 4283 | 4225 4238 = 1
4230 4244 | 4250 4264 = 1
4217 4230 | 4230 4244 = 5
